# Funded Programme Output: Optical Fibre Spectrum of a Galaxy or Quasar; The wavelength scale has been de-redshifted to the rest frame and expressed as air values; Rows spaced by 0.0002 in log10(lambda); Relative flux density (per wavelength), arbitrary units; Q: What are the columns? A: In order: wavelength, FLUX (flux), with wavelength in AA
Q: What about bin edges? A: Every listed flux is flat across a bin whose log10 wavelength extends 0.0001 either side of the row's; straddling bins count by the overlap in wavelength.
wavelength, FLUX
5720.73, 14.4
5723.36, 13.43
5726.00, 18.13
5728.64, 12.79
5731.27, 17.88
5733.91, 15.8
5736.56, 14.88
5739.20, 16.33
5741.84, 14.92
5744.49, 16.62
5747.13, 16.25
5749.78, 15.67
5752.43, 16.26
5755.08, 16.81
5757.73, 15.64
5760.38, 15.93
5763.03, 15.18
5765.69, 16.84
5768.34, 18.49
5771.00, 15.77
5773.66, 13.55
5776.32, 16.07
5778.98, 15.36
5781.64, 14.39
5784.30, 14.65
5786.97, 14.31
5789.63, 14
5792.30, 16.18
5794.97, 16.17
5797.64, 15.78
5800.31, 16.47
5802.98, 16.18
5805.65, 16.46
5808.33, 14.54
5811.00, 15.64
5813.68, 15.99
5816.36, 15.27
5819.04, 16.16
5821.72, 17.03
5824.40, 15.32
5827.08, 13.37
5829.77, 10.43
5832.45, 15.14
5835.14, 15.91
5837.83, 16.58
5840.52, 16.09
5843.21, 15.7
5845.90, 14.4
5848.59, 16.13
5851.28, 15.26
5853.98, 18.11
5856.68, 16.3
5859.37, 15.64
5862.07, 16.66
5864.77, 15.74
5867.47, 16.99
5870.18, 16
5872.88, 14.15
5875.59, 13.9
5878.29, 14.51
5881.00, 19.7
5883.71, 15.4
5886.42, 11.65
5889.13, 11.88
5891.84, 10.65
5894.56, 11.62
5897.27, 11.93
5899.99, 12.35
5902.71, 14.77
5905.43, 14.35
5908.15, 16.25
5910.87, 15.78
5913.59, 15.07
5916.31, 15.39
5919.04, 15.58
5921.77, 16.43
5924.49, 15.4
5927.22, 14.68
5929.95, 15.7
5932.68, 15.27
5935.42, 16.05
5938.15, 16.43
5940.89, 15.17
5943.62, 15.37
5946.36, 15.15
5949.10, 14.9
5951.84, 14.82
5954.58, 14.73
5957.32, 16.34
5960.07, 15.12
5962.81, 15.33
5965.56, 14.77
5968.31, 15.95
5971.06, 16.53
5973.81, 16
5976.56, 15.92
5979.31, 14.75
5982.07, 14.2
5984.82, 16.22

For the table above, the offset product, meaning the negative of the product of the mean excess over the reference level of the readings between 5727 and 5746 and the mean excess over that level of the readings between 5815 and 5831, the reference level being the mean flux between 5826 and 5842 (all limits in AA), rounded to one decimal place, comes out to 0.0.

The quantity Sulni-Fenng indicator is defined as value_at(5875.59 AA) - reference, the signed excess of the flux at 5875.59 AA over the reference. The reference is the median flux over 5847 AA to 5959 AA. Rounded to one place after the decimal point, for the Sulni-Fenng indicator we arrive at -1.5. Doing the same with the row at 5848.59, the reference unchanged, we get 0.8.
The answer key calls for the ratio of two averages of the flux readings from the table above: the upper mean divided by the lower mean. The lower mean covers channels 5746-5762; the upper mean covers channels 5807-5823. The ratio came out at 0.98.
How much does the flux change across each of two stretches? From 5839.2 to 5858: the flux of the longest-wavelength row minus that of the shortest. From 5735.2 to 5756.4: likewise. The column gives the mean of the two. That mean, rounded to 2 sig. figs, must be 1.1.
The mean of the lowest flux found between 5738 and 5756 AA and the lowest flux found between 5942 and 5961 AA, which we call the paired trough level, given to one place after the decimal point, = 14.8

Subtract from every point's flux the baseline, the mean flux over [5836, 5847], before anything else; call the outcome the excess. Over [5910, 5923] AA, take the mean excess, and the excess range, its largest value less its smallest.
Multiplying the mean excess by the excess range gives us -0.1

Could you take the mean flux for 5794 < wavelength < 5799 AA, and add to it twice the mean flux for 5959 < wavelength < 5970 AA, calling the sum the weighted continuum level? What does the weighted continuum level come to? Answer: 46.6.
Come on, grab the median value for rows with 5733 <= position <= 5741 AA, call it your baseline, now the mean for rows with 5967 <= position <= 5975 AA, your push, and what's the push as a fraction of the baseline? 1.02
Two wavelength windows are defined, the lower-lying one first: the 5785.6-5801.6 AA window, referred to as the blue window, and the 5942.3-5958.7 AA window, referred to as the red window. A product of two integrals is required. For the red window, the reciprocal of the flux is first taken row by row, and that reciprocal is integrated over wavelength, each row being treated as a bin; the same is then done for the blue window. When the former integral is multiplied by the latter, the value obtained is 1.12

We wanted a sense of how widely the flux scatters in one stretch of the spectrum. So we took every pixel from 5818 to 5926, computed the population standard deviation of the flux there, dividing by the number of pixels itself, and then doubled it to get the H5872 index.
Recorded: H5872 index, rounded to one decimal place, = 3.9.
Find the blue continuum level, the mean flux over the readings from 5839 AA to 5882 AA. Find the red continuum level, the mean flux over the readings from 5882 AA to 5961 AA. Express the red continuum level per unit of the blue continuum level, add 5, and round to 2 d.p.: 5.92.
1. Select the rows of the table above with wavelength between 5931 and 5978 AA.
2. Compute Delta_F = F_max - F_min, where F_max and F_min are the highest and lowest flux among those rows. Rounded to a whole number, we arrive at 2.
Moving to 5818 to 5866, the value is 8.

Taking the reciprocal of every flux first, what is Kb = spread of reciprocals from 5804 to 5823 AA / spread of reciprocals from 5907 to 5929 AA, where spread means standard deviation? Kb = 1.4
